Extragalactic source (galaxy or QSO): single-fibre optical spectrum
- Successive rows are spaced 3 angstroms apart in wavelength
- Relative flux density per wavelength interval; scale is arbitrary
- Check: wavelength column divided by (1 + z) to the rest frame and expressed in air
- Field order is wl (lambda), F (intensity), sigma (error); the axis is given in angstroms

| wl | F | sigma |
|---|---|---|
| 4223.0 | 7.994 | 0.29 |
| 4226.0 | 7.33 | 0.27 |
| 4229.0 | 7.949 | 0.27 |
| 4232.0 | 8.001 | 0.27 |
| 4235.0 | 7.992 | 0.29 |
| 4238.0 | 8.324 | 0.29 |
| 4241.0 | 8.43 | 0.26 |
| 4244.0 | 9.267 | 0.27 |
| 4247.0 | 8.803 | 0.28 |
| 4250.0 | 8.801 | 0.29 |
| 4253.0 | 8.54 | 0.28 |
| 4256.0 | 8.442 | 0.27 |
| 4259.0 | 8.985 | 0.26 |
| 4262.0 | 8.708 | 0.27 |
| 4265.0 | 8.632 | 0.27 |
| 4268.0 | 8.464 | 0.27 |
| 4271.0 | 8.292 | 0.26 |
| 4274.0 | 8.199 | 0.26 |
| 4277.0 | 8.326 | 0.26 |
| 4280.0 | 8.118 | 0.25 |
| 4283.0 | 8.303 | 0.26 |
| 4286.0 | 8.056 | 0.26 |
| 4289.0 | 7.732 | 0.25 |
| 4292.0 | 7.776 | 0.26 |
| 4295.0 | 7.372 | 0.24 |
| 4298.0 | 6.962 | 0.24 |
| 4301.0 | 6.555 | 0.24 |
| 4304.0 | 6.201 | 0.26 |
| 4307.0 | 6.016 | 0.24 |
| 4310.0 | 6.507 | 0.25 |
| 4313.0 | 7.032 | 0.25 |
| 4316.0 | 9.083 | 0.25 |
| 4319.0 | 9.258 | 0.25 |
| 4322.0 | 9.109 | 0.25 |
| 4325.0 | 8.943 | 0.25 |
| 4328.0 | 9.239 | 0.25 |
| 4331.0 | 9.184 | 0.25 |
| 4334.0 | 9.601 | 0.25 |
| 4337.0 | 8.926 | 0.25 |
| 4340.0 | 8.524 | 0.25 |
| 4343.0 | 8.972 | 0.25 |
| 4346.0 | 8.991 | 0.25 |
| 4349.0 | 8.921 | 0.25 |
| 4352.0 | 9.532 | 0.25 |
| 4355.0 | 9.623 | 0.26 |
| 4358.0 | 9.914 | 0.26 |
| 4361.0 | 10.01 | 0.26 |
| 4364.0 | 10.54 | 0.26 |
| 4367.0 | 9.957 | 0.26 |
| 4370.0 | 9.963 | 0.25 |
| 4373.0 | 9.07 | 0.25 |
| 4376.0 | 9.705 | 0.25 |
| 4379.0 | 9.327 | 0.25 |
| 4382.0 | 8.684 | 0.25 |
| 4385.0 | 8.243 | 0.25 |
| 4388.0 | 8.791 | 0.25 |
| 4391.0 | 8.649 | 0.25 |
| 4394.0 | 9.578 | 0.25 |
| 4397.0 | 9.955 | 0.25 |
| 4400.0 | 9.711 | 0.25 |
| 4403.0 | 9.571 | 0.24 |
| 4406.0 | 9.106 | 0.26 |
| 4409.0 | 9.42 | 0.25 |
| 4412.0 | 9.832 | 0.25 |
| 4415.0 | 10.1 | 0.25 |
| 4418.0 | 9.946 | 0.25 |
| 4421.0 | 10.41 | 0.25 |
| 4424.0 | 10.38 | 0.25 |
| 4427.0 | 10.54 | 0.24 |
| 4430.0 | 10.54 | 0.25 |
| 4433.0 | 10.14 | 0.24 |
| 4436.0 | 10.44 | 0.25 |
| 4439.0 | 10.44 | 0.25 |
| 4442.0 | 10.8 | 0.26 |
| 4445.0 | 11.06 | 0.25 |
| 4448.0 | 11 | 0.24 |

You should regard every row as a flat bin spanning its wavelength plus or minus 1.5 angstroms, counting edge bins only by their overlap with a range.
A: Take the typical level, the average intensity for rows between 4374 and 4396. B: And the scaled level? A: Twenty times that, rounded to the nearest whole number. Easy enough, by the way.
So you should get 180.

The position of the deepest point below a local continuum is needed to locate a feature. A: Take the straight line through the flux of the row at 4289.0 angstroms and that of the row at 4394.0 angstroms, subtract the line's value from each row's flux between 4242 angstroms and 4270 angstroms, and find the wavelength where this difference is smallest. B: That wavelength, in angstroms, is 4268.0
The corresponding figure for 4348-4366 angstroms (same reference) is 4349.0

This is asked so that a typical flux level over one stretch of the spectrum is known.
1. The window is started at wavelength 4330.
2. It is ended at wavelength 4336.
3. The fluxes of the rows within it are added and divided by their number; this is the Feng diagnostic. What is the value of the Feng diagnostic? 9.4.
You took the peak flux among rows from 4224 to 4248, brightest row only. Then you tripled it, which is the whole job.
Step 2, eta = 27.8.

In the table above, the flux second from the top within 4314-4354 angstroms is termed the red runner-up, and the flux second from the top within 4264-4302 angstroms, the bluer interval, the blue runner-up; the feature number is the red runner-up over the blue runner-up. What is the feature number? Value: 1.13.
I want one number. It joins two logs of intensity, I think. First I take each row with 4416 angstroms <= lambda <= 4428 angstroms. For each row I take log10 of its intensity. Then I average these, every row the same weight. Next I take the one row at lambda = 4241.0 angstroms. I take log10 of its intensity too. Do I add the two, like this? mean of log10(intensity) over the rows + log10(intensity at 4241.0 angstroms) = 1.94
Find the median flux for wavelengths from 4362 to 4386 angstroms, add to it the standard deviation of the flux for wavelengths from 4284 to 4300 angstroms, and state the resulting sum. 9.9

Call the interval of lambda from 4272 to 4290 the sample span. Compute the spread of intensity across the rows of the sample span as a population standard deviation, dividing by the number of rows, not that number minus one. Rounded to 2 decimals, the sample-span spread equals 0.20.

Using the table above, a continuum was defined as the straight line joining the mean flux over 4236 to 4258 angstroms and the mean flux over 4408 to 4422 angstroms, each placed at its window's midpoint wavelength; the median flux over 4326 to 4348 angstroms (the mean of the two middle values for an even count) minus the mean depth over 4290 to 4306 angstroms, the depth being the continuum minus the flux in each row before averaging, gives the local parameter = 6.9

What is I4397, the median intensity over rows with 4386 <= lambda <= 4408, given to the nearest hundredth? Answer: 9.57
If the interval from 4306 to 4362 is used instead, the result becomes 9.08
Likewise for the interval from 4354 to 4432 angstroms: 9.77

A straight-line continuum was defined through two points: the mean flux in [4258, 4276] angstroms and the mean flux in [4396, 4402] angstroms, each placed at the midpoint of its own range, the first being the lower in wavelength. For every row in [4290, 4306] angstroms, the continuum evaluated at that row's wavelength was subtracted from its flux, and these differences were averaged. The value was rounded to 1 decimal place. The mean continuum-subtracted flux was -1.9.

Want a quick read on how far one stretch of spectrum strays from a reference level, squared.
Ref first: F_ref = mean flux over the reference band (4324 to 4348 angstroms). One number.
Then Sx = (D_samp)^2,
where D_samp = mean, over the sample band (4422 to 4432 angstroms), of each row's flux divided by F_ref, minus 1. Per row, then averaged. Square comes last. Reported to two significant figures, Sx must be 0.025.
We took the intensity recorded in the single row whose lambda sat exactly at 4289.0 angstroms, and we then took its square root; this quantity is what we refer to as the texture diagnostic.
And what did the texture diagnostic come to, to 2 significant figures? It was 2.8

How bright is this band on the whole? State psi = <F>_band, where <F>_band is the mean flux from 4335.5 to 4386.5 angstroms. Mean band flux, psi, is 9.3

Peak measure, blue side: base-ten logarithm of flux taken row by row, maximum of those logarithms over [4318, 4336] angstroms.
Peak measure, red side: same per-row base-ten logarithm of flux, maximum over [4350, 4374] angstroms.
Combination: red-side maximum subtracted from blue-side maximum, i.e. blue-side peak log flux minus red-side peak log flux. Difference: -0.04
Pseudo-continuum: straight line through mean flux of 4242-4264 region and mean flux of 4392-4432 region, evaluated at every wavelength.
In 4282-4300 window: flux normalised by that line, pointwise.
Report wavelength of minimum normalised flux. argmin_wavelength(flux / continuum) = 4298.0 angstroms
